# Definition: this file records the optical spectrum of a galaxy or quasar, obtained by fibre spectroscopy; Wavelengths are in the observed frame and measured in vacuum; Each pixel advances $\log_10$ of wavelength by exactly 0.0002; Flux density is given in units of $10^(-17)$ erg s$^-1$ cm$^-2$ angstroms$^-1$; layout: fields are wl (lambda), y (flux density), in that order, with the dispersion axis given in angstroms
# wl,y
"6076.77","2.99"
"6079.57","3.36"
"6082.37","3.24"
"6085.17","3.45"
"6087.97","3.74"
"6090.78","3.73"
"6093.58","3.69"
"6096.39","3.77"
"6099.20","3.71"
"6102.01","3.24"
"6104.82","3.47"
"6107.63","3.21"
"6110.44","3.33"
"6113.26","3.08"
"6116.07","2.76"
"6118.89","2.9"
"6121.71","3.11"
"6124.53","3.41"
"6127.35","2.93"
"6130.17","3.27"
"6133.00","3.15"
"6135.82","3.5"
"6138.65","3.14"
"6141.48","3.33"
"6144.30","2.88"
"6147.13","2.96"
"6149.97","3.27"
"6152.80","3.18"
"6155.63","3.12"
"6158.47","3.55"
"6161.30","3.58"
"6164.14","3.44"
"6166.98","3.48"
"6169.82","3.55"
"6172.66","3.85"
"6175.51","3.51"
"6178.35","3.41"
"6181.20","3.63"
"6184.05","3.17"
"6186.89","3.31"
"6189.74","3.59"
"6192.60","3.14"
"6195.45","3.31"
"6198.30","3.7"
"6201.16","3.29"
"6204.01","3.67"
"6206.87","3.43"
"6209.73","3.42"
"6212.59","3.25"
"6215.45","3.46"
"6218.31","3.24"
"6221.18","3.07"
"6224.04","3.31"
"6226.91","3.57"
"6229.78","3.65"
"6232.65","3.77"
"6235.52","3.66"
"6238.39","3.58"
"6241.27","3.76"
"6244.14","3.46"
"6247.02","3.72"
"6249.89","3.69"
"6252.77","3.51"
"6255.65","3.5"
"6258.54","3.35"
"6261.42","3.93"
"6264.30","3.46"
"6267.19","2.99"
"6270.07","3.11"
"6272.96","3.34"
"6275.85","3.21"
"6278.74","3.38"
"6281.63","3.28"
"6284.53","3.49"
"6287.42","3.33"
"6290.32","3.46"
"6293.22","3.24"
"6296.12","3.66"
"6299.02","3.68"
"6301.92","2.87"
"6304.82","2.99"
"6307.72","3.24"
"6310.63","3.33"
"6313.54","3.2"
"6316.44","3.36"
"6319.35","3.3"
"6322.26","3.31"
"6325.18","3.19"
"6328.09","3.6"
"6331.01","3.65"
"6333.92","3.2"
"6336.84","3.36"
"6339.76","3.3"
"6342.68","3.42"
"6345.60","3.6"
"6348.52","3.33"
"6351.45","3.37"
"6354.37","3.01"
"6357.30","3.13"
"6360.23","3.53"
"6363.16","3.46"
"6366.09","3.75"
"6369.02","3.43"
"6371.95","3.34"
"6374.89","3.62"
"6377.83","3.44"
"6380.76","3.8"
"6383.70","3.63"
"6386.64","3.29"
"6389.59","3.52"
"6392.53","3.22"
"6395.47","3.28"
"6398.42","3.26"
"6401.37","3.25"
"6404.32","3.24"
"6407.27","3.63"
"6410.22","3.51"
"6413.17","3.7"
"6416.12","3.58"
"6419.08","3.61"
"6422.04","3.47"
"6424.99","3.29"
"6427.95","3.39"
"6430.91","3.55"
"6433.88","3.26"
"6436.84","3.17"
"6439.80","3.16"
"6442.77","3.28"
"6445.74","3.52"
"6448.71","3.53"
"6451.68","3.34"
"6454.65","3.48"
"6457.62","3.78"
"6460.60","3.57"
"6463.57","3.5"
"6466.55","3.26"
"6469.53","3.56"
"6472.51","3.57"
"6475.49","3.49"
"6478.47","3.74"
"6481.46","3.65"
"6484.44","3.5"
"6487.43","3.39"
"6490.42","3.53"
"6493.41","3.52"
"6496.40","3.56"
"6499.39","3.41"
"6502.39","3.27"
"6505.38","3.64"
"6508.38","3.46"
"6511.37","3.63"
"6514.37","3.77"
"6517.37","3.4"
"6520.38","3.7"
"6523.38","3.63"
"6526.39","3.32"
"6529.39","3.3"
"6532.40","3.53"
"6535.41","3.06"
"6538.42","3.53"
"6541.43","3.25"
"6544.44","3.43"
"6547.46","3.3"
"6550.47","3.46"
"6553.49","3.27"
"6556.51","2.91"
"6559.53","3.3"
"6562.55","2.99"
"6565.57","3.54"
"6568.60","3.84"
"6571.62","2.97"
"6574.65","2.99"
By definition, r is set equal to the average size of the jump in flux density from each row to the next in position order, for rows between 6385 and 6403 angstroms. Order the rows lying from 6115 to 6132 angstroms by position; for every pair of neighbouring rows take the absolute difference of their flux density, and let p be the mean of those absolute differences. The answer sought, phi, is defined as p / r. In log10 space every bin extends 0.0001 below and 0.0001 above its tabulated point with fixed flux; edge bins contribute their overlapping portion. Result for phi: 2.4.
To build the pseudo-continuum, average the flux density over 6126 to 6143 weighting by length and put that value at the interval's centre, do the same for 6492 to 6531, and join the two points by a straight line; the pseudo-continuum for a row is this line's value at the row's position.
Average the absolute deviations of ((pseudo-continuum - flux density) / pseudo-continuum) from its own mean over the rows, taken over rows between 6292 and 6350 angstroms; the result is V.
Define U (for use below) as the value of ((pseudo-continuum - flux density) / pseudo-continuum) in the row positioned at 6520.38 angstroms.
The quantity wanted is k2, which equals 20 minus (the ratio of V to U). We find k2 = 20.9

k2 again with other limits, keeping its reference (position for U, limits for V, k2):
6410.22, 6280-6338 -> 22.0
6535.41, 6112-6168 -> 19.5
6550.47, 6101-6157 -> 17.7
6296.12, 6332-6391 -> 20.5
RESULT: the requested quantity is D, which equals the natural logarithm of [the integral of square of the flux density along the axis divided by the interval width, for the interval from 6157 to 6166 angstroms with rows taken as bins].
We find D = 2.52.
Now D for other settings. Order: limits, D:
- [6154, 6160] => 2.41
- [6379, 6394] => 2.50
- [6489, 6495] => 2.52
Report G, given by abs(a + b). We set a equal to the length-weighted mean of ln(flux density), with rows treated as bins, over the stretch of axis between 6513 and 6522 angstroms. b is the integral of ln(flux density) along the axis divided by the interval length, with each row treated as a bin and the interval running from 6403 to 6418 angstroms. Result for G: 2.55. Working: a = 1.29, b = 1.26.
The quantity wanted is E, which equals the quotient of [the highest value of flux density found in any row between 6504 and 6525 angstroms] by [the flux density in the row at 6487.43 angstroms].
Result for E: 1.11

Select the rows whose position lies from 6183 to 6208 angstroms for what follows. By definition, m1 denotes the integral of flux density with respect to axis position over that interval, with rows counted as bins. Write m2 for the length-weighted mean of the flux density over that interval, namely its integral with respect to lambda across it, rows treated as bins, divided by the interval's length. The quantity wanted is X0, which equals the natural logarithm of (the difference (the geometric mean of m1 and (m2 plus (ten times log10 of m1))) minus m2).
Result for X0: 3.70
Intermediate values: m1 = 85.1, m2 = 3.40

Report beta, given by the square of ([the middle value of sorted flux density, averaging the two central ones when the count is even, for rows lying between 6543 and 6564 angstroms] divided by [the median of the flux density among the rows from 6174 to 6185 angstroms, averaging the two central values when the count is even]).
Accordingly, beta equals 0.91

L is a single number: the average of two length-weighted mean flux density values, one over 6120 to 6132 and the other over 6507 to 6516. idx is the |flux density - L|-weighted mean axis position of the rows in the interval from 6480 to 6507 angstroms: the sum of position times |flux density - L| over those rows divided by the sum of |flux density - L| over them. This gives 6493.6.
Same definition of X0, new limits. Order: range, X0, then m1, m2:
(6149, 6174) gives 3.71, 86.2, 3.45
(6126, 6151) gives 3.65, 78.9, 3.16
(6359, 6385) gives 3.76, 92.5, 3.56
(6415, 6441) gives 3.72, 88.0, 3.39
